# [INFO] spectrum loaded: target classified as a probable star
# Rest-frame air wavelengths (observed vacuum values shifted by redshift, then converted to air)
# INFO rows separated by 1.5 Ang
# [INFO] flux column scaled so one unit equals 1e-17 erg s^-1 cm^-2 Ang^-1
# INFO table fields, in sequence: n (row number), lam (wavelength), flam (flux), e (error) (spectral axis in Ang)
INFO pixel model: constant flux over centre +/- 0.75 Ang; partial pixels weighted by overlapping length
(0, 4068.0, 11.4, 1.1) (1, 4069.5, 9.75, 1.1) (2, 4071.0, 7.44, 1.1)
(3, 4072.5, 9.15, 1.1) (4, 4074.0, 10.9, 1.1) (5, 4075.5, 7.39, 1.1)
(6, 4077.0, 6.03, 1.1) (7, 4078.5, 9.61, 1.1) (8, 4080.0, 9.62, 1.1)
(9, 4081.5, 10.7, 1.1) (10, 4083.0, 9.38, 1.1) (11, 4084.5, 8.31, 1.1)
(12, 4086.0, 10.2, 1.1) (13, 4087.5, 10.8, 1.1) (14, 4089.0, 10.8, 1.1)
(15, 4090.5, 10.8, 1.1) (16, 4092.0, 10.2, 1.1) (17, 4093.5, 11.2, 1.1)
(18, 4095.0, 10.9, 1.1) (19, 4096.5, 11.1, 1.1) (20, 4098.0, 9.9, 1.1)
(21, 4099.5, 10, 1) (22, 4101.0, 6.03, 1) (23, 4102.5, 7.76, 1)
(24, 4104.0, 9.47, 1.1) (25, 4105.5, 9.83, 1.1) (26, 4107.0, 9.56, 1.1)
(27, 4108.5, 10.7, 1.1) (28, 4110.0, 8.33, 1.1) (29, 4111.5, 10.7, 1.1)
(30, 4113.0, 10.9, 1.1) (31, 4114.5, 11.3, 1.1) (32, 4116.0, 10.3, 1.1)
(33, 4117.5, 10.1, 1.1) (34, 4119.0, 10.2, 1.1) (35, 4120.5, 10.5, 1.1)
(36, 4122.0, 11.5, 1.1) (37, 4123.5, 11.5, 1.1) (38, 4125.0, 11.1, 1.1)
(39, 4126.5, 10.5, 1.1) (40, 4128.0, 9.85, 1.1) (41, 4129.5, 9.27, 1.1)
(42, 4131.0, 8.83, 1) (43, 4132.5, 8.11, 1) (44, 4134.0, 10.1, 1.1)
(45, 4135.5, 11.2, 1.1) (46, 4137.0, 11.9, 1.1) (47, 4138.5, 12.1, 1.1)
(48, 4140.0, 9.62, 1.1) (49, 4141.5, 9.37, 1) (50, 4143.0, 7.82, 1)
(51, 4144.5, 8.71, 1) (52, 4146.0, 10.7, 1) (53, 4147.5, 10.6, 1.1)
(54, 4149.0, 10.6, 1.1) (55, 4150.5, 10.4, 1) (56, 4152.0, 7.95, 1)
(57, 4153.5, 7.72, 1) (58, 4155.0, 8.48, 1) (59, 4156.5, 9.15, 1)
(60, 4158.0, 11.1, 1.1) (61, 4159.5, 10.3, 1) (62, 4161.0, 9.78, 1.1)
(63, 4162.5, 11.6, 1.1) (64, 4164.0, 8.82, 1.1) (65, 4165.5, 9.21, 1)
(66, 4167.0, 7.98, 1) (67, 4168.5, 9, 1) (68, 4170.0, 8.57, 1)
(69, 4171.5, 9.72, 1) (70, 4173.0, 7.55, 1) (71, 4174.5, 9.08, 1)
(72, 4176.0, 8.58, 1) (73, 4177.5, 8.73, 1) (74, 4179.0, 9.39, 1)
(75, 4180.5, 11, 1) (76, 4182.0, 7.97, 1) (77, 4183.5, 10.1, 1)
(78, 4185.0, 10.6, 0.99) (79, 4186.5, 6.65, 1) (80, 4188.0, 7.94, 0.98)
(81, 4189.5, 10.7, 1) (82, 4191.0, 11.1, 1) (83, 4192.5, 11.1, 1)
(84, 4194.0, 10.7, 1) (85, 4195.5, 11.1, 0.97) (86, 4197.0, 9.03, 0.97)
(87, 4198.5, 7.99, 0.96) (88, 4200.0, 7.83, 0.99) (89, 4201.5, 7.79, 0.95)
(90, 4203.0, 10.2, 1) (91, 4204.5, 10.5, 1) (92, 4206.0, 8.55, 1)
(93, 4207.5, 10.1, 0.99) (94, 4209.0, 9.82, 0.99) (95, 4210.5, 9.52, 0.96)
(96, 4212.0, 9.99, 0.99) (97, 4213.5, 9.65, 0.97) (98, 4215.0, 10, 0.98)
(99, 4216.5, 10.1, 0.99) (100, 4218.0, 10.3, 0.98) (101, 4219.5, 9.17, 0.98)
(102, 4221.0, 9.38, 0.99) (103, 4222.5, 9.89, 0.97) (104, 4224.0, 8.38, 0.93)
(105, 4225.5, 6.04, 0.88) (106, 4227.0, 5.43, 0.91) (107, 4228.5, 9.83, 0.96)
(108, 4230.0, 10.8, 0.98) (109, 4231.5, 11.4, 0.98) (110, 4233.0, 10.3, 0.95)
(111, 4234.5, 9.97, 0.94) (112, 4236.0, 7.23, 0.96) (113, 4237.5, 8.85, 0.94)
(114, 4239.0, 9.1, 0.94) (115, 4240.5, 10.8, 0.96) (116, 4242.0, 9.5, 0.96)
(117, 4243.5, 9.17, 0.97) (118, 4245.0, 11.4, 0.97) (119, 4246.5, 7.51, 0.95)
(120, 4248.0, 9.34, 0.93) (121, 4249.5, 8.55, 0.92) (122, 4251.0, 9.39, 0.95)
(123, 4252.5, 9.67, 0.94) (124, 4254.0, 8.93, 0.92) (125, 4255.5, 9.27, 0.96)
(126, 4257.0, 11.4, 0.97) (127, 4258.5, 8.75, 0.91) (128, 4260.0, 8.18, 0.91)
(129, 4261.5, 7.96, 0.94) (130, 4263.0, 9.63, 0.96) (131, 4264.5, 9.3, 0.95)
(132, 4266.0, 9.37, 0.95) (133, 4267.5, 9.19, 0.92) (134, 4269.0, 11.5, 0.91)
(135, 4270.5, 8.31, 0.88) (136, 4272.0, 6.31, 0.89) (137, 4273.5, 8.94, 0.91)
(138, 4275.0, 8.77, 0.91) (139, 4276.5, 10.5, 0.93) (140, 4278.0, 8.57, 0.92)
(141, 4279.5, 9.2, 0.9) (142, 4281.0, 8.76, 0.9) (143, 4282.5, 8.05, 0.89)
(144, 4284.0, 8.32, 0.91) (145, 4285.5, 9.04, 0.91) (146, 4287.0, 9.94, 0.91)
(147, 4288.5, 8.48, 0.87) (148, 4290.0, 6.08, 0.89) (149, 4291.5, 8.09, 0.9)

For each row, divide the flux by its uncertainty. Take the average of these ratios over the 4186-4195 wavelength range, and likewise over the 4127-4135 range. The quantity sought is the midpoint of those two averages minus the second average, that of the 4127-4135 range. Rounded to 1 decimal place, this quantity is 0.5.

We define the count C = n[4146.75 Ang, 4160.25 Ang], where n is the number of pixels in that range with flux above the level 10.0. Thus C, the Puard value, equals 5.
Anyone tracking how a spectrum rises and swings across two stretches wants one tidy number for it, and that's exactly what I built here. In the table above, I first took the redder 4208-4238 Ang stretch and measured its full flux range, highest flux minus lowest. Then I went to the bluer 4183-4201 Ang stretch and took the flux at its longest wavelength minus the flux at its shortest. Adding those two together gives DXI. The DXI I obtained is 3.7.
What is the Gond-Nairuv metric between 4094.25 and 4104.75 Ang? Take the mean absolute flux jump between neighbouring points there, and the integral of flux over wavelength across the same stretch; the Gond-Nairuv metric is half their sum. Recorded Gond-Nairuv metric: 49.6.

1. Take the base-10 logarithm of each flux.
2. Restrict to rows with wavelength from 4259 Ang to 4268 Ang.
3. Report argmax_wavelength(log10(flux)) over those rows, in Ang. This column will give 4263.0 Ang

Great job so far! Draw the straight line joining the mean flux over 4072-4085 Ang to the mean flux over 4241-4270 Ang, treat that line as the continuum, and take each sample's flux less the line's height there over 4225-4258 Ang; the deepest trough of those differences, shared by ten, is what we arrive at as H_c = -0.39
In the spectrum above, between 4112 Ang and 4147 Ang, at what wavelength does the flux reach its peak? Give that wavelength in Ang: 4138.5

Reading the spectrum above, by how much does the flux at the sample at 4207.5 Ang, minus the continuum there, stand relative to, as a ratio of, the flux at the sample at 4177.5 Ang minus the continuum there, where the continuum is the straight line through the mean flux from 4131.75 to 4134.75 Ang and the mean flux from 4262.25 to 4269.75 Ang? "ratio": -1.0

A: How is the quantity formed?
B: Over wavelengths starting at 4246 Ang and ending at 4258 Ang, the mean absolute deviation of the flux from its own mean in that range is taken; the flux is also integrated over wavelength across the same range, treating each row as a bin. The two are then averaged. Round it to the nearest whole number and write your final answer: 56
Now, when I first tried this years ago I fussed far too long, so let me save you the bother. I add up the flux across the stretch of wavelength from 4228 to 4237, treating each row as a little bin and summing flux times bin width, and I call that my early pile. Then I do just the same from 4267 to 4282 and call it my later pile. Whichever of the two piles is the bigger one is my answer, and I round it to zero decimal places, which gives 135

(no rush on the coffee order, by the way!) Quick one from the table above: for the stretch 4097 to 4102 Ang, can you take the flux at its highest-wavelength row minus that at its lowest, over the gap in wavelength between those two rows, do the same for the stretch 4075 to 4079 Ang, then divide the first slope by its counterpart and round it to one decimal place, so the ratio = -1.7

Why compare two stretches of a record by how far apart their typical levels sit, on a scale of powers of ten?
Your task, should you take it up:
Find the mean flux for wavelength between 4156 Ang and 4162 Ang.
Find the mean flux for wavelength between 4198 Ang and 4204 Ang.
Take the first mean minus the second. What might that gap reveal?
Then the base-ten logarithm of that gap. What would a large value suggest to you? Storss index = 0.21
